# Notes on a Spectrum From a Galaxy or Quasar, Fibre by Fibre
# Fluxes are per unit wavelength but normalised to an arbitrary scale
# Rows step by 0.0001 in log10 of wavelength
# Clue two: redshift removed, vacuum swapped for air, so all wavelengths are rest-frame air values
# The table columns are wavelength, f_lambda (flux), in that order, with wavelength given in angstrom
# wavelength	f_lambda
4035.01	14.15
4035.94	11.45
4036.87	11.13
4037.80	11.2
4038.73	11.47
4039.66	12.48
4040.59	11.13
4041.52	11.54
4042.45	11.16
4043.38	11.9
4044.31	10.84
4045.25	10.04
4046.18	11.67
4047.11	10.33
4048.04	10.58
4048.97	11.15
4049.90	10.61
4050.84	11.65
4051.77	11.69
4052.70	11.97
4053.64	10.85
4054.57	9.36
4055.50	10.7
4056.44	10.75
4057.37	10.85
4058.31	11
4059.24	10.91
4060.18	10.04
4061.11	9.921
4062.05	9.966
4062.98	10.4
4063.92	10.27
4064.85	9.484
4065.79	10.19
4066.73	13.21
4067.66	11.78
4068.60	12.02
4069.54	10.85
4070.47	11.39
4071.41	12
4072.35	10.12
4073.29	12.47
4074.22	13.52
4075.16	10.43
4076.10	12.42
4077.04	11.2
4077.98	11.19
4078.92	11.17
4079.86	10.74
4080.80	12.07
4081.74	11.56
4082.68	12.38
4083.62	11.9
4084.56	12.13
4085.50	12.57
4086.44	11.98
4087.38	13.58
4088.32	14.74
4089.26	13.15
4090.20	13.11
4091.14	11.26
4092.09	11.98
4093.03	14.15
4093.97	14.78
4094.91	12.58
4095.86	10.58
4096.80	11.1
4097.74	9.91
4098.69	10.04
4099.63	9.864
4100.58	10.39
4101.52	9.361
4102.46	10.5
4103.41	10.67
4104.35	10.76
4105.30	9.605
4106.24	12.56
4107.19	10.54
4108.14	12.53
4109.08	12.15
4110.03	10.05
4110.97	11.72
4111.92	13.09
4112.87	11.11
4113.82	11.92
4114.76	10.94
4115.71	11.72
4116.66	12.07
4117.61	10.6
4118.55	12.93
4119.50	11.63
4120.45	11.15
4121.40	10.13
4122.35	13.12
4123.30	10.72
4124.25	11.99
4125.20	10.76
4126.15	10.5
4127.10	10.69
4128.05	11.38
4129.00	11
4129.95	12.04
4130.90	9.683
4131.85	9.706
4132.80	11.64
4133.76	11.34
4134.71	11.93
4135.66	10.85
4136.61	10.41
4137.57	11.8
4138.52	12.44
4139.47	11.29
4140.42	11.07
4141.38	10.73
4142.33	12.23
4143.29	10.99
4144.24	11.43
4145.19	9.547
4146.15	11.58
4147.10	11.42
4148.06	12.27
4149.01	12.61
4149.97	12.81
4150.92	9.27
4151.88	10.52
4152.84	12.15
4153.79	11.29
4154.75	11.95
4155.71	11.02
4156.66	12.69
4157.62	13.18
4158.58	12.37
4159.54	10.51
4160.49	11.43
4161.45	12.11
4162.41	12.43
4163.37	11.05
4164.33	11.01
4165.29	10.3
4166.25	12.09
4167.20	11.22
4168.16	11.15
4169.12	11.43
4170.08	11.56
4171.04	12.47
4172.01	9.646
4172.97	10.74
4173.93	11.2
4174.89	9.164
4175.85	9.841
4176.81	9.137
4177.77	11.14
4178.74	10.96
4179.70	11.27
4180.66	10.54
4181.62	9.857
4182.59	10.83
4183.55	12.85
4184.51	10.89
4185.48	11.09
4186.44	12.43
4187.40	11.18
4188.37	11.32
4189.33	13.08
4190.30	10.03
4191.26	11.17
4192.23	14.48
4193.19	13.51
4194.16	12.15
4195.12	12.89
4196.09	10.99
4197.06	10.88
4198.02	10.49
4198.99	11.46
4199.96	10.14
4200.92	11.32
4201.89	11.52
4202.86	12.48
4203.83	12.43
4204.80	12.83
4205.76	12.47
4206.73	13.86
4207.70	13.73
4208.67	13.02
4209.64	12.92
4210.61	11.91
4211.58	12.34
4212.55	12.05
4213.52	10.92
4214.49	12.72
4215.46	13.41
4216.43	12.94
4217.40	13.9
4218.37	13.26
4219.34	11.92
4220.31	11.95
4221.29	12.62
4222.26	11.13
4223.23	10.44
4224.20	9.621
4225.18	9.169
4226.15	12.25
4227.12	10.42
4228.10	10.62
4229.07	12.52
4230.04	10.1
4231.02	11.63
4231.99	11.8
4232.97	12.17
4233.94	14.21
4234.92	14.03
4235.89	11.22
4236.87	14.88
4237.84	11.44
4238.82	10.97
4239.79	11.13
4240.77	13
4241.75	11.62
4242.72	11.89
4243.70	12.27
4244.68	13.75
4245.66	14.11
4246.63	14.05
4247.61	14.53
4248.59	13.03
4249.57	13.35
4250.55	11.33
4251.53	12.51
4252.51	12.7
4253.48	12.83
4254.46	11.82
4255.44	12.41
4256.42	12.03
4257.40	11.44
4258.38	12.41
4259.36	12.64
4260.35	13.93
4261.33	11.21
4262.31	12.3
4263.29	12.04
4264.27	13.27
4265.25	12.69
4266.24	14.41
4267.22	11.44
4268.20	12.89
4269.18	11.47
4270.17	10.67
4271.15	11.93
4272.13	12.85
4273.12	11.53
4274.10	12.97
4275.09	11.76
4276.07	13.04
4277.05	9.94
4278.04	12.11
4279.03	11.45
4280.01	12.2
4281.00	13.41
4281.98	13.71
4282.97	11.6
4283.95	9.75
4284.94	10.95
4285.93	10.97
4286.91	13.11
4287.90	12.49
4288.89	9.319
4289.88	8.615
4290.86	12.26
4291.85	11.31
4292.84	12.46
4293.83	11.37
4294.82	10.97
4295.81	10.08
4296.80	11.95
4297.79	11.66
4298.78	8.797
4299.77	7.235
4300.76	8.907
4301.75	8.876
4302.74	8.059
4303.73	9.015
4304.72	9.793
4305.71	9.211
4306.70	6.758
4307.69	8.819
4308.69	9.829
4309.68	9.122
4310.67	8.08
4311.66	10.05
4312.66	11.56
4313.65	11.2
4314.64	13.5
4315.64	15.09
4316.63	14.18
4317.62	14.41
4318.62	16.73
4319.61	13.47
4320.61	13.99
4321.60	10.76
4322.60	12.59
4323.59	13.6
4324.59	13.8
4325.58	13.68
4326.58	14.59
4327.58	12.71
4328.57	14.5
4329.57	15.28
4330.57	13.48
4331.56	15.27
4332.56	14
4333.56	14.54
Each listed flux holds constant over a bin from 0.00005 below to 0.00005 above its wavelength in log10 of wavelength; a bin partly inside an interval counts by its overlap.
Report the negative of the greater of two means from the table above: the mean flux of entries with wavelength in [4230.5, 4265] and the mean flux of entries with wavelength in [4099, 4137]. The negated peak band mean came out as -12.6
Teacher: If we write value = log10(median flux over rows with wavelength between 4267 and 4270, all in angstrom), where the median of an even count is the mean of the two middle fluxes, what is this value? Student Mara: 1.06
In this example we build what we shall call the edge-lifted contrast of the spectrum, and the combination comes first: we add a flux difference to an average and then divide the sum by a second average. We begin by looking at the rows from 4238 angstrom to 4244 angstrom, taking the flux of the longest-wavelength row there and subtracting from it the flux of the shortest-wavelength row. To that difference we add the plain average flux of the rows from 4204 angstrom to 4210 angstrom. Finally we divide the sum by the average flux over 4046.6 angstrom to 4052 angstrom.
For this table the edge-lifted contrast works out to 1.31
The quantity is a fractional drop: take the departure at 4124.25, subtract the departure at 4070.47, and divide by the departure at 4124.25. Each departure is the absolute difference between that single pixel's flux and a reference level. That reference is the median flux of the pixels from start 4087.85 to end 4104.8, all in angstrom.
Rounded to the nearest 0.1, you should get 0.6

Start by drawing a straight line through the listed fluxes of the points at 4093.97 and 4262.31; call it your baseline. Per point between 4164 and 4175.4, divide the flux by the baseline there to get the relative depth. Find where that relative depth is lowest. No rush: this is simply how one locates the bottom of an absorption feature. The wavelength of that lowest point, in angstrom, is 4174.89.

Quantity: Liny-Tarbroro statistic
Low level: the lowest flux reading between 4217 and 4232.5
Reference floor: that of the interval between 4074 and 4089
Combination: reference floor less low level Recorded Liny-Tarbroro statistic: 1.3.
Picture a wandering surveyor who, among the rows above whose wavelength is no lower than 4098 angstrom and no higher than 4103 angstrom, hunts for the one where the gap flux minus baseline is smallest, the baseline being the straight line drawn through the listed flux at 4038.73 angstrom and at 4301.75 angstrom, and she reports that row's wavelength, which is 4101.52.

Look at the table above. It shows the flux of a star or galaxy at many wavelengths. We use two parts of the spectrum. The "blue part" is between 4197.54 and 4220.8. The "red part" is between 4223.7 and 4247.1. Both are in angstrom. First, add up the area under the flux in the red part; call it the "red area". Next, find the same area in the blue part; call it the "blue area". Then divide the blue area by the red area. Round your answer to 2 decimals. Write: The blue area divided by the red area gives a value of 1.02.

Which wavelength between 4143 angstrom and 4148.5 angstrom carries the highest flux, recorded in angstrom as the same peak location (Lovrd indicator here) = 4148.06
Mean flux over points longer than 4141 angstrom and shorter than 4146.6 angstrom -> 11.1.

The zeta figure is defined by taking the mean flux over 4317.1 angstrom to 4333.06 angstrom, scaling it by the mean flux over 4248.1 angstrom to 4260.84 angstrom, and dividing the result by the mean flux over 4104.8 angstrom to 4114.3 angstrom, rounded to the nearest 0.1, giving 15.1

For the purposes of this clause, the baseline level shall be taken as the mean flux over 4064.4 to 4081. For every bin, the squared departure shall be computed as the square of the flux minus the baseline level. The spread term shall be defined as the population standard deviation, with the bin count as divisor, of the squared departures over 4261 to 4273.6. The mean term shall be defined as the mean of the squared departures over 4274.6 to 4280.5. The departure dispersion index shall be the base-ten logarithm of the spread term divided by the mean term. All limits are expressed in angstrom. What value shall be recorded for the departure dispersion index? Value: 0.4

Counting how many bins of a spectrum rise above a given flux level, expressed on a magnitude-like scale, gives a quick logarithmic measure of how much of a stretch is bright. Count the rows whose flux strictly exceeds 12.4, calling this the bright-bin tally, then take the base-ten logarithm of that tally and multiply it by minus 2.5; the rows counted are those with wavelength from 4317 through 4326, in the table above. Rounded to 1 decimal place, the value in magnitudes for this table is -2.3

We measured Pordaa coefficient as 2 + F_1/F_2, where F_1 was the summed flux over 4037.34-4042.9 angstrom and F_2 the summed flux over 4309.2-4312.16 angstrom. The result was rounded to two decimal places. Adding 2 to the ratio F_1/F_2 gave 4.53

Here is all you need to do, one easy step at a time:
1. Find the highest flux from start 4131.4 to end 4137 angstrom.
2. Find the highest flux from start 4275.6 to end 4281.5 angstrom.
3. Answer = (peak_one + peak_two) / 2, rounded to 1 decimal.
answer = 12.7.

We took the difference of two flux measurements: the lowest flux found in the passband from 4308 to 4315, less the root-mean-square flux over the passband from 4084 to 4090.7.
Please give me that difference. -5.0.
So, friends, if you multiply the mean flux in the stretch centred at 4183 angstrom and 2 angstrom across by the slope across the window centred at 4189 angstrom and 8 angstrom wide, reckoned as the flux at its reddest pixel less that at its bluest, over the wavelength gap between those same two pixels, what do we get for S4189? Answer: 6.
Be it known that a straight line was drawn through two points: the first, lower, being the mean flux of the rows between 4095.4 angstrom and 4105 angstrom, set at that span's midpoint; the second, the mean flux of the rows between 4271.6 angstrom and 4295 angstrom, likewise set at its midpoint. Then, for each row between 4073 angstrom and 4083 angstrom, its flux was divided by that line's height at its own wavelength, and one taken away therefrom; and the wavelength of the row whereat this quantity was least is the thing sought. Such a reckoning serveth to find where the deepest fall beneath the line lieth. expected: 4075.16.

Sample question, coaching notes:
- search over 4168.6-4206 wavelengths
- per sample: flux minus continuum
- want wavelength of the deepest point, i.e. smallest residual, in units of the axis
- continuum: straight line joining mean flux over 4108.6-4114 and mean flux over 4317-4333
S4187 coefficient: 4176.81 angstrom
